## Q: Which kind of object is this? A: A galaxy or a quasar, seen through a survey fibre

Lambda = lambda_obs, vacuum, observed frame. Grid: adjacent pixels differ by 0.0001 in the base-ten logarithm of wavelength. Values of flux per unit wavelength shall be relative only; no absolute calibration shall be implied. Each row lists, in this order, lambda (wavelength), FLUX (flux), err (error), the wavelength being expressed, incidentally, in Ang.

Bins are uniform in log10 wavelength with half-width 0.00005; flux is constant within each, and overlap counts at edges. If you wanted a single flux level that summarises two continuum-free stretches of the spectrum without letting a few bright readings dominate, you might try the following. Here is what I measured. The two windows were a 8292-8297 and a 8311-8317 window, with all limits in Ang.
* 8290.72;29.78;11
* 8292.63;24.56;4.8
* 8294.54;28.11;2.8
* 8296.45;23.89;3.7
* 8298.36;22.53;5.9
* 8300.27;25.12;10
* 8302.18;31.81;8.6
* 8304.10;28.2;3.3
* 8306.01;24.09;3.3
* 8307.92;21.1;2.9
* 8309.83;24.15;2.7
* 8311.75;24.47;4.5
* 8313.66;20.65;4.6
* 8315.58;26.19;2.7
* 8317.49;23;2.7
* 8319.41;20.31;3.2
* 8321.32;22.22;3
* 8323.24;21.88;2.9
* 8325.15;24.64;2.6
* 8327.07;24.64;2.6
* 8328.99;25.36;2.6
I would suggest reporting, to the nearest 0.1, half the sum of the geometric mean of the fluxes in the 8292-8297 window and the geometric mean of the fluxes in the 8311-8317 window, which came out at 24.6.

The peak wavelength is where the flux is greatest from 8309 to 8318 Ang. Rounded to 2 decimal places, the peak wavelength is 8315.58 Ang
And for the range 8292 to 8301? 8294.54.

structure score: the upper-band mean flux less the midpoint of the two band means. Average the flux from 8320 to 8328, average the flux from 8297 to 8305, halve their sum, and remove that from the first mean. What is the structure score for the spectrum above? -1.8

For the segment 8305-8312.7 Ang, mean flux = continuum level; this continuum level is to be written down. 23.5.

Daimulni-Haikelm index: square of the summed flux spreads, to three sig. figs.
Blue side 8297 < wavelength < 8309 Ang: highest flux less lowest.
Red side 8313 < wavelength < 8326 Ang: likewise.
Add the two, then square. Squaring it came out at 275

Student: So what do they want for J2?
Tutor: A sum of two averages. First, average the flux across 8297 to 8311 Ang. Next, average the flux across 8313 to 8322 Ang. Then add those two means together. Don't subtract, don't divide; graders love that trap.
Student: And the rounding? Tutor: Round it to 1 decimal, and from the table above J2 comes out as 47.8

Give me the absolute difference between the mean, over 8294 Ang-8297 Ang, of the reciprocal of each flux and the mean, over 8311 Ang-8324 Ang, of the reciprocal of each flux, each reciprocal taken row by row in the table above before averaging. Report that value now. 0.0057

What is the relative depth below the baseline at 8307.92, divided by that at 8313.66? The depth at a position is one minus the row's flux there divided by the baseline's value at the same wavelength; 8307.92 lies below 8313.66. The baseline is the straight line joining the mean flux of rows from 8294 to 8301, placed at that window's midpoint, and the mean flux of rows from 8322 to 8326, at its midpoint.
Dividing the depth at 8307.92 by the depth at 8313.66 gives 1.0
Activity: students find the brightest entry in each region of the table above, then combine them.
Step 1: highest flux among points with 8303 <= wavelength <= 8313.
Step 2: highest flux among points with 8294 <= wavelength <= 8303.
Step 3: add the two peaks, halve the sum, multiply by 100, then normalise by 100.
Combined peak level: 30.0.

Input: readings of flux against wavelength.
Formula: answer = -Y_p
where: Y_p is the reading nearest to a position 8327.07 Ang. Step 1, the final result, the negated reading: -24.6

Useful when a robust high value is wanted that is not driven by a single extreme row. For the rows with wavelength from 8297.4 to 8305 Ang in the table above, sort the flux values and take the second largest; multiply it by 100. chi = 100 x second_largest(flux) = 2820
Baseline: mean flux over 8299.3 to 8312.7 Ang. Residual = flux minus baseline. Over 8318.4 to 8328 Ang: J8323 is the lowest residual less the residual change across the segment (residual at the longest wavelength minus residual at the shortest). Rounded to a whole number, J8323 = -10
